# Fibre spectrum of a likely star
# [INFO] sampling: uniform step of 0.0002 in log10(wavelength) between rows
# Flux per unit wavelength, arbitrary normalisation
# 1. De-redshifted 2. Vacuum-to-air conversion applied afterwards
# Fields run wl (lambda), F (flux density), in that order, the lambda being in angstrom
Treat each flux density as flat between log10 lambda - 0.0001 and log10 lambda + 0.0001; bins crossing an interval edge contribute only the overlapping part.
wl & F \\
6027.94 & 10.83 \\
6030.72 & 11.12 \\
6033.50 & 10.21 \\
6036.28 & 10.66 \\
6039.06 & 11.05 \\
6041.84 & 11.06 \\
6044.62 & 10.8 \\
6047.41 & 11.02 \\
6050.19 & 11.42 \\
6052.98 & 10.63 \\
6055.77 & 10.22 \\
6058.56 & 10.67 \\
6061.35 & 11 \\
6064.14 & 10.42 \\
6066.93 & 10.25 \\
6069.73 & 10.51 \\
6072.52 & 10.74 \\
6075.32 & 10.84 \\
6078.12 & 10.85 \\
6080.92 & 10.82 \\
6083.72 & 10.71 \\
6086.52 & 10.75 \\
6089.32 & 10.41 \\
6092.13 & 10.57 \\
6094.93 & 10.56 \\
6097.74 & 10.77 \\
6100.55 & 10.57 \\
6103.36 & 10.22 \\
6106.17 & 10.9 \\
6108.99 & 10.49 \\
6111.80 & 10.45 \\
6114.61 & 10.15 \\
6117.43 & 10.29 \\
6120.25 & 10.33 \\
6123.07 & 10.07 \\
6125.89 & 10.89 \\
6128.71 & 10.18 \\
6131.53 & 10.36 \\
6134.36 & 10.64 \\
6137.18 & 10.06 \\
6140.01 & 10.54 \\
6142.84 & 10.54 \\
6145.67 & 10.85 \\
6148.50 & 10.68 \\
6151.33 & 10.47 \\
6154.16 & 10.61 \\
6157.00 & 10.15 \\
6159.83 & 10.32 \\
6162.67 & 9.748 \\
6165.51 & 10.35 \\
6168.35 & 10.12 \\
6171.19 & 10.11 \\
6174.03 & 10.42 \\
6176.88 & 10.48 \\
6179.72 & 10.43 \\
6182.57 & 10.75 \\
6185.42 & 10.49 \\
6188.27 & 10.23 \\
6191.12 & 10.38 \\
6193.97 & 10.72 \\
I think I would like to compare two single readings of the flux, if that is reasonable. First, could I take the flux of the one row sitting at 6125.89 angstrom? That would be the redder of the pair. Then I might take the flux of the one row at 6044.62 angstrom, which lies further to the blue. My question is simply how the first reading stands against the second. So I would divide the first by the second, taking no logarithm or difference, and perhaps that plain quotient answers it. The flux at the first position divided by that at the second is 1.01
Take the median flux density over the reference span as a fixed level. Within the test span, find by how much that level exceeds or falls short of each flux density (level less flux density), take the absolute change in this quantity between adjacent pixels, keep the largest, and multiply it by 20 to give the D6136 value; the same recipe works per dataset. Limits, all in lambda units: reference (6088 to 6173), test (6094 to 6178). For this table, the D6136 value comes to 16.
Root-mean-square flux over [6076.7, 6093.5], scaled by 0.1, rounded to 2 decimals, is 1.07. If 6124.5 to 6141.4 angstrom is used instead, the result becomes 1.04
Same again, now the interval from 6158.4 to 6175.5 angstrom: 1.02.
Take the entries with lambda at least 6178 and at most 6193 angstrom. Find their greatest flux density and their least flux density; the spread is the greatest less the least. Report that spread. 0.52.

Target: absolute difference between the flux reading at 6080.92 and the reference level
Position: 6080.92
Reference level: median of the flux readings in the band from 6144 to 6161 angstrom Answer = 0.28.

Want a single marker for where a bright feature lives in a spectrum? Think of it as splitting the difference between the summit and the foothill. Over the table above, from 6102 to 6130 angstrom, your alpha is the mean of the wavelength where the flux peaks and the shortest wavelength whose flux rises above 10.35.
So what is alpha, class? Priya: 6106.2 angstrom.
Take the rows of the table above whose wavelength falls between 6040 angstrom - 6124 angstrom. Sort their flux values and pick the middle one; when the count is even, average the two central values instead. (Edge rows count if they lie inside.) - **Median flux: 10.6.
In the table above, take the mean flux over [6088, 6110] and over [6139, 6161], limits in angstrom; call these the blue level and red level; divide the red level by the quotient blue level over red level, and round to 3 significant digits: 10.5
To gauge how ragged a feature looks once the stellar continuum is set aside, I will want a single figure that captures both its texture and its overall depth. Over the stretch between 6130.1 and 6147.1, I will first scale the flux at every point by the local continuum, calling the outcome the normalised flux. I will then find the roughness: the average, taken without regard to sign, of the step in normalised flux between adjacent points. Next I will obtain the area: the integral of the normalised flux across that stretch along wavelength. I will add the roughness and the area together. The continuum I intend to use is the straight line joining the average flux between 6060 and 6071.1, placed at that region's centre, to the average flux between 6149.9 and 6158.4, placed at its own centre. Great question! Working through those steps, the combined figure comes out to 17.1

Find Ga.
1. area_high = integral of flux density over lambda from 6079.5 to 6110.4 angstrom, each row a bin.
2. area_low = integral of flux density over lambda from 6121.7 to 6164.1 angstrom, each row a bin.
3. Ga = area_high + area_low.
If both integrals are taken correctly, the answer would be 769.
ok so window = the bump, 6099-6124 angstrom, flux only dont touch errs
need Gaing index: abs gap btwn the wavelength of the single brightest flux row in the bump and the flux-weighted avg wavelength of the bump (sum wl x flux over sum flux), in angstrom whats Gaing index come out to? 5.5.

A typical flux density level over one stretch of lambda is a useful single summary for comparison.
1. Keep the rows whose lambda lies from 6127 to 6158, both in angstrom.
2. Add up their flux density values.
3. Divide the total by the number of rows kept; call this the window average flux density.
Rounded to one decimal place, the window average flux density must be 10.5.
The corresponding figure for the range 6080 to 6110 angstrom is 10.6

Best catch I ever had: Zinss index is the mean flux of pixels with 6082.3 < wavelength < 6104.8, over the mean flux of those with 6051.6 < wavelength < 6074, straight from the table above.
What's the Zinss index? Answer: 1.00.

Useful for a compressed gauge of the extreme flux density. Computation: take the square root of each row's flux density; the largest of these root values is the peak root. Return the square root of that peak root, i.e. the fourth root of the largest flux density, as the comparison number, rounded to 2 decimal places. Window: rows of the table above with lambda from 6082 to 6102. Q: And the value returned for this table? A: 1.81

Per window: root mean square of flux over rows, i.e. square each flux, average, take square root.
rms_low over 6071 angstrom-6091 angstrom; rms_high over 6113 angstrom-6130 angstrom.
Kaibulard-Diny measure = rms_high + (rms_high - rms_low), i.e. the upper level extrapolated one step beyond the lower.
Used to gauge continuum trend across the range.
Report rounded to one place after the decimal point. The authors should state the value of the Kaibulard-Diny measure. 9.9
